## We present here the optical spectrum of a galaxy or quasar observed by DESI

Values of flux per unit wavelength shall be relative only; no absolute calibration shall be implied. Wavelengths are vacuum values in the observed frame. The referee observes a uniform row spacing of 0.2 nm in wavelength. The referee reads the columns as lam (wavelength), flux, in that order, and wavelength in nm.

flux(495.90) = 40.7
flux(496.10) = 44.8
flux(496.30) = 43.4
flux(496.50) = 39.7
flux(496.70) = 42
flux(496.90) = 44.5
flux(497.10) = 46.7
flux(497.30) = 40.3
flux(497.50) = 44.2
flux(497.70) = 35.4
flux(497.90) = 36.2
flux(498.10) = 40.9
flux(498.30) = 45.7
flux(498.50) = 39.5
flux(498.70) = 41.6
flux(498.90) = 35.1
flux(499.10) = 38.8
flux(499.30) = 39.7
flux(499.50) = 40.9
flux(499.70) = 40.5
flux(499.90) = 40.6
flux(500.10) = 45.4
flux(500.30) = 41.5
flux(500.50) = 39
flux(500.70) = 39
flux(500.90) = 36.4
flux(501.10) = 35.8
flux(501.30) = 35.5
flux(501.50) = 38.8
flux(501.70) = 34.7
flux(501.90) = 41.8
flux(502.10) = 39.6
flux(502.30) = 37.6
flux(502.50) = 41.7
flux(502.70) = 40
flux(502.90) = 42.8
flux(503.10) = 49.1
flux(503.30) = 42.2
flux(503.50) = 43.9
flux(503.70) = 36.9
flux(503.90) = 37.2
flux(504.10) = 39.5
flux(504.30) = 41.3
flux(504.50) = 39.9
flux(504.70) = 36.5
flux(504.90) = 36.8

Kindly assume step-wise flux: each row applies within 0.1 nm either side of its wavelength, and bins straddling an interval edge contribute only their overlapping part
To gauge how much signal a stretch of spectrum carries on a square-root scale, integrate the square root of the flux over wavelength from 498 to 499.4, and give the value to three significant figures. 8.87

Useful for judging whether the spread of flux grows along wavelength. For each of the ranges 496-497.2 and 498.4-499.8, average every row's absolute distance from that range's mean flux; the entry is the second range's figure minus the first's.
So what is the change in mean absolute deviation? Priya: -0.4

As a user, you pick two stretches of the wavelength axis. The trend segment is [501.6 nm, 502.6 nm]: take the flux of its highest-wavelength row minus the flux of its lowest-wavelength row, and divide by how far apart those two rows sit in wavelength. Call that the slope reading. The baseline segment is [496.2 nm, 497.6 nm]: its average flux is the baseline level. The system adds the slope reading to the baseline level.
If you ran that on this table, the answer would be 52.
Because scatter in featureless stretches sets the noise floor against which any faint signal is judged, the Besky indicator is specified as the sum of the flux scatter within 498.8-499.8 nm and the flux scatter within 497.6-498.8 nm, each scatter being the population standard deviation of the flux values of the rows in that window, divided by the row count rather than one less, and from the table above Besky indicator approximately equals 5.5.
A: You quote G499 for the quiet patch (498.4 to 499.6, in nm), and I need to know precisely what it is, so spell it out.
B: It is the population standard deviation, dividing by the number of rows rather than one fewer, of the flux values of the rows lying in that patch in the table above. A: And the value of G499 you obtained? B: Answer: 2.1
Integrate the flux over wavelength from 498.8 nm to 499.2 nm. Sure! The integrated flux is 14.8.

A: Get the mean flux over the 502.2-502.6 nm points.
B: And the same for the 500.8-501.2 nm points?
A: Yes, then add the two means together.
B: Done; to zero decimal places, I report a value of 76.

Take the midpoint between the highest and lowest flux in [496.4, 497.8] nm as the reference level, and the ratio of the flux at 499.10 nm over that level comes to 0.95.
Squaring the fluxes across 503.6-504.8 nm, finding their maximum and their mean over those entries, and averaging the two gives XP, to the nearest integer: 1597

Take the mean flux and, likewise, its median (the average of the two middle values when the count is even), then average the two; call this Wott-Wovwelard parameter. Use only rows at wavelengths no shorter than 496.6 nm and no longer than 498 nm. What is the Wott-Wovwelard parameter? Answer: 41.7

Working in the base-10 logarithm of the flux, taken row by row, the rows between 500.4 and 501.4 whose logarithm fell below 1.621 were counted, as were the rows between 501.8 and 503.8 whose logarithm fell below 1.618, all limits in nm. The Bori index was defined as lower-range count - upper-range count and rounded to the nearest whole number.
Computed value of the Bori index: 1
